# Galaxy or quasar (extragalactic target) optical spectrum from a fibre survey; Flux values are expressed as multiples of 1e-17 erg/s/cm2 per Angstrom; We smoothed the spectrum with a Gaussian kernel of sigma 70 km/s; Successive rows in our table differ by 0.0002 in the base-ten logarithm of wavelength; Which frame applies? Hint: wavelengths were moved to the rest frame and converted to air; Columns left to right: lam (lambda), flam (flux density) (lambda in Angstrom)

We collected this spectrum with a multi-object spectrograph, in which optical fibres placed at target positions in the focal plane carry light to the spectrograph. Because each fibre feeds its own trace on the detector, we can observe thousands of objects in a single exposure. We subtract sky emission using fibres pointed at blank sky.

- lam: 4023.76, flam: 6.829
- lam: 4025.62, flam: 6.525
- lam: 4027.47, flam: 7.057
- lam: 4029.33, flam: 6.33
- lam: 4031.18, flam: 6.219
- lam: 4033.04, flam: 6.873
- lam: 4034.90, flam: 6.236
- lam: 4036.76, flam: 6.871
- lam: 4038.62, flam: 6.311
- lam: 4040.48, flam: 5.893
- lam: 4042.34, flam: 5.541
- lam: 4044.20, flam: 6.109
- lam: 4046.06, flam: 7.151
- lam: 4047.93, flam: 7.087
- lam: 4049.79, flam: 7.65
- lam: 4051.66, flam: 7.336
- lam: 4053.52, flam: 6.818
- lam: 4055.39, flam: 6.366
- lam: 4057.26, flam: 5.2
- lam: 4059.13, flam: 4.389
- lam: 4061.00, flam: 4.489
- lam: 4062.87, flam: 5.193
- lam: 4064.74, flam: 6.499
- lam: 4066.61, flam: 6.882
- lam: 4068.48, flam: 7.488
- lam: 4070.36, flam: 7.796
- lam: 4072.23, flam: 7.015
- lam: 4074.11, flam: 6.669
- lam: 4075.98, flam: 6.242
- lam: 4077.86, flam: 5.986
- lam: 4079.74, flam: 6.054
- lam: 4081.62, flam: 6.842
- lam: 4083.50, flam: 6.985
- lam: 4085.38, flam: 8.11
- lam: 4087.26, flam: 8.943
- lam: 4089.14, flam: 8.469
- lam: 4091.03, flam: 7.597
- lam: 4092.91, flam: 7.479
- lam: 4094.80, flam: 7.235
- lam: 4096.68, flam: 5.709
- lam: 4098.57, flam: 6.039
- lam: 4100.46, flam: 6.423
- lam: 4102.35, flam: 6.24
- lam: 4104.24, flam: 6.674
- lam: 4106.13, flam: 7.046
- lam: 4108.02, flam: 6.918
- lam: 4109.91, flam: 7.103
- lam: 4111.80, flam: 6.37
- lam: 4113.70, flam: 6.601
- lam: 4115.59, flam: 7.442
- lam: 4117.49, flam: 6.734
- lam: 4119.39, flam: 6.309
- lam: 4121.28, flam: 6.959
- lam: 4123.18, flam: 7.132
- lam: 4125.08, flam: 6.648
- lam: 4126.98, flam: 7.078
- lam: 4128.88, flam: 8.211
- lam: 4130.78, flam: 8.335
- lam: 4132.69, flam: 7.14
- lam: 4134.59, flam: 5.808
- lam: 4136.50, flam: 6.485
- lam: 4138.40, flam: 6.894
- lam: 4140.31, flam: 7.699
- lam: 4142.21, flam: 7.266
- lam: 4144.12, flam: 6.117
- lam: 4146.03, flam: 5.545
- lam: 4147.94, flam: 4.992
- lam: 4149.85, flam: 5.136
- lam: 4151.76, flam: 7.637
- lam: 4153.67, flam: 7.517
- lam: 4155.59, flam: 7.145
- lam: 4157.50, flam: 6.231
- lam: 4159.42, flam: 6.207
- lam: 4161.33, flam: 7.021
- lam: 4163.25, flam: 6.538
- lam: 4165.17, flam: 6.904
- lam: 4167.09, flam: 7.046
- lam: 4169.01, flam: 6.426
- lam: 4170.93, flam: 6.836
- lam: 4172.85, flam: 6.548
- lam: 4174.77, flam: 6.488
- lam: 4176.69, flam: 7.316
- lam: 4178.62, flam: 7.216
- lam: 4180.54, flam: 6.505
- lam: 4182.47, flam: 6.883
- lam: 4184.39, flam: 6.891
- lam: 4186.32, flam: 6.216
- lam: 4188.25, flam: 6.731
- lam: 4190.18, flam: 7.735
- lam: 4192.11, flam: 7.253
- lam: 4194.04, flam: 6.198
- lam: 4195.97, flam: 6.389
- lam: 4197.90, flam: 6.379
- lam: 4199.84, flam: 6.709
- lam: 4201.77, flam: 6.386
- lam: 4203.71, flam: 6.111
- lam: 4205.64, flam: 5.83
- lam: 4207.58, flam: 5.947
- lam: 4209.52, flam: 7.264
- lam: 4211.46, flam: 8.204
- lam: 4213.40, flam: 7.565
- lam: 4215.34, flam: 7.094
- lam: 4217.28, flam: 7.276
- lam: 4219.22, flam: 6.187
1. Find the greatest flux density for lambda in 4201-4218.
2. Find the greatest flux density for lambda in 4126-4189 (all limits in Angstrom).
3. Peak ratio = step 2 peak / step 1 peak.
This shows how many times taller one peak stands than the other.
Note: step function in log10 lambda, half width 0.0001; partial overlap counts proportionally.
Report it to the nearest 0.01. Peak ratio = 1.02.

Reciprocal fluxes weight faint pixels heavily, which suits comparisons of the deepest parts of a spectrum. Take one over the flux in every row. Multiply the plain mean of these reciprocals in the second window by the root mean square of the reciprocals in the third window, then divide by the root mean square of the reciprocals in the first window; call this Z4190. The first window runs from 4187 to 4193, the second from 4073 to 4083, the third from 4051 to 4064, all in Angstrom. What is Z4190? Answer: 0.21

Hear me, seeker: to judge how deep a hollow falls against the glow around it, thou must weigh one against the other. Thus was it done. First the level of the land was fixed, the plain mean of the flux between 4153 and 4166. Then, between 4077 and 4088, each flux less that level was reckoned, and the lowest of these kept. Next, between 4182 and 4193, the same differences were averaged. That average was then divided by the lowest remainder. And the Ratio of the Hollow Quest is -0.2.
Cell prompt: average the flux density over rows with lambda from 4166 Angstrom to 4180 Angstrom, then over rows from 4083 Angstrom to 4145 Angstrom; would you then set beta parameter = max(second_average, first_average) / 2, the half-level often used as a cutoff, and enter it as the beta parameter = 3.52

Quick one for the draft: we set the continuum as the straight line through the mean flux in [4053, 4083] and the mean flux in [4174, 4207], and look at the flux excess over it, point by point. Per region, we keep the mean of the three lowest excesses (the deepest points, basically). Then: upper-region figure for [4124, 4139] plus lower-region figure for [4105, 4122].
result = -0.1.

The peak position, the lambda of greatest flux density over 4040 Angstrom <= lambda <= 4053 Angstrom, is 4049.79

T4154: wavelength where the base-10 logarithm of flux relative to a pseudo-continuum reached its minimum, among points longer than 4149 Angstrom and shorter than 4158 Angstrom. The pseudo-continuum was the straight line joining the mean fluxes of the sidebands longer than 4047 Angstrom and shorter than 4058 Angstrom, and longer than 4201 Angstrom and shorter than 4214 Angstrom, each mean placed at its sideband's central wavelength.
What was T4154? 4149.85 Angstrom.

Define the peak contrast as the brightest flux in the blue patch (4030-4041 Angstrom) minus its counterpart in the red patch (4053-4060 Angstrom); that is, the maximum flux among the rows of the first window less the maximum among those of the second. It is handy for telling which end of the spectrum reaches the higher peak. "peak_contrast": 0.1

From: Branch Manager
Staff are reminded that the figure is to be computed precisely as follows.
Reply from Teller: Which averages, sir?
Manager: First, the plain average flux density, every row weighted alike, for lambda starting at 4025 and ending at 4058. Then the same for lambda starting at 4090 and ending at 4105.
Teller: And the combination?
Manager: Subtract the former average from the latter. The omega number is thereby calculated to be 0.14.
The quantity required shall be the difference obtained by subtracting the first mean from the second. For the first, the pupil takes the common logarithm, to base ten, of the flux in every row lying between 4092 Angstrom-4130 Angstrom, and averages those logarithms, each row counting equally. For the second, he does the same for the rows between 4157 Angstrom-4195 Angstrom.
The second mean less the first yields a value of 0.00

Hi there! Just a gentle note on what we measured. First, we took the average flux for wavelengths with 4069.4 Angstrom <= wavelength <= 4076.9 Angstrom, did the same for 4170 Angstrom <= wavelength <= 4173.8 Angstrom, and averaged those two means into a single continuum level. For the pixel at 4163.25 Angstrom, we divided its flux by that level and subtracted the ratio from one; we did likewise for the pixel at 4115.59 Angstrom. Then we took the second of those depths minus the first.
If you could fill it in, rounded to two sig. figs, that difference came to -0.13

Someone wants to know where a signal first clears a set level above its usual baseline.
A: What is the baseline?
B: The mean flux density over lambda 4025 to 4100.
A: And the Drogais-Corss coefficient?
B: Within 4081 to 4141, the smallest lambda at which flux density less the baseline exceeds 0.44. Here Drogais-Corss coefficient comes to 4085.38 Angstrom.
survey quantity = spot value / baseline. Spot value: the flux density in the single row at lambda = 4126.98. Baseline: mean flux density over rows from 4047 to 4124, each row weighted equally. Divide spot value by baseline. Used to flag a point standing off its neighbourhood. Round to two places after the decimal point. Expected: 1.05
